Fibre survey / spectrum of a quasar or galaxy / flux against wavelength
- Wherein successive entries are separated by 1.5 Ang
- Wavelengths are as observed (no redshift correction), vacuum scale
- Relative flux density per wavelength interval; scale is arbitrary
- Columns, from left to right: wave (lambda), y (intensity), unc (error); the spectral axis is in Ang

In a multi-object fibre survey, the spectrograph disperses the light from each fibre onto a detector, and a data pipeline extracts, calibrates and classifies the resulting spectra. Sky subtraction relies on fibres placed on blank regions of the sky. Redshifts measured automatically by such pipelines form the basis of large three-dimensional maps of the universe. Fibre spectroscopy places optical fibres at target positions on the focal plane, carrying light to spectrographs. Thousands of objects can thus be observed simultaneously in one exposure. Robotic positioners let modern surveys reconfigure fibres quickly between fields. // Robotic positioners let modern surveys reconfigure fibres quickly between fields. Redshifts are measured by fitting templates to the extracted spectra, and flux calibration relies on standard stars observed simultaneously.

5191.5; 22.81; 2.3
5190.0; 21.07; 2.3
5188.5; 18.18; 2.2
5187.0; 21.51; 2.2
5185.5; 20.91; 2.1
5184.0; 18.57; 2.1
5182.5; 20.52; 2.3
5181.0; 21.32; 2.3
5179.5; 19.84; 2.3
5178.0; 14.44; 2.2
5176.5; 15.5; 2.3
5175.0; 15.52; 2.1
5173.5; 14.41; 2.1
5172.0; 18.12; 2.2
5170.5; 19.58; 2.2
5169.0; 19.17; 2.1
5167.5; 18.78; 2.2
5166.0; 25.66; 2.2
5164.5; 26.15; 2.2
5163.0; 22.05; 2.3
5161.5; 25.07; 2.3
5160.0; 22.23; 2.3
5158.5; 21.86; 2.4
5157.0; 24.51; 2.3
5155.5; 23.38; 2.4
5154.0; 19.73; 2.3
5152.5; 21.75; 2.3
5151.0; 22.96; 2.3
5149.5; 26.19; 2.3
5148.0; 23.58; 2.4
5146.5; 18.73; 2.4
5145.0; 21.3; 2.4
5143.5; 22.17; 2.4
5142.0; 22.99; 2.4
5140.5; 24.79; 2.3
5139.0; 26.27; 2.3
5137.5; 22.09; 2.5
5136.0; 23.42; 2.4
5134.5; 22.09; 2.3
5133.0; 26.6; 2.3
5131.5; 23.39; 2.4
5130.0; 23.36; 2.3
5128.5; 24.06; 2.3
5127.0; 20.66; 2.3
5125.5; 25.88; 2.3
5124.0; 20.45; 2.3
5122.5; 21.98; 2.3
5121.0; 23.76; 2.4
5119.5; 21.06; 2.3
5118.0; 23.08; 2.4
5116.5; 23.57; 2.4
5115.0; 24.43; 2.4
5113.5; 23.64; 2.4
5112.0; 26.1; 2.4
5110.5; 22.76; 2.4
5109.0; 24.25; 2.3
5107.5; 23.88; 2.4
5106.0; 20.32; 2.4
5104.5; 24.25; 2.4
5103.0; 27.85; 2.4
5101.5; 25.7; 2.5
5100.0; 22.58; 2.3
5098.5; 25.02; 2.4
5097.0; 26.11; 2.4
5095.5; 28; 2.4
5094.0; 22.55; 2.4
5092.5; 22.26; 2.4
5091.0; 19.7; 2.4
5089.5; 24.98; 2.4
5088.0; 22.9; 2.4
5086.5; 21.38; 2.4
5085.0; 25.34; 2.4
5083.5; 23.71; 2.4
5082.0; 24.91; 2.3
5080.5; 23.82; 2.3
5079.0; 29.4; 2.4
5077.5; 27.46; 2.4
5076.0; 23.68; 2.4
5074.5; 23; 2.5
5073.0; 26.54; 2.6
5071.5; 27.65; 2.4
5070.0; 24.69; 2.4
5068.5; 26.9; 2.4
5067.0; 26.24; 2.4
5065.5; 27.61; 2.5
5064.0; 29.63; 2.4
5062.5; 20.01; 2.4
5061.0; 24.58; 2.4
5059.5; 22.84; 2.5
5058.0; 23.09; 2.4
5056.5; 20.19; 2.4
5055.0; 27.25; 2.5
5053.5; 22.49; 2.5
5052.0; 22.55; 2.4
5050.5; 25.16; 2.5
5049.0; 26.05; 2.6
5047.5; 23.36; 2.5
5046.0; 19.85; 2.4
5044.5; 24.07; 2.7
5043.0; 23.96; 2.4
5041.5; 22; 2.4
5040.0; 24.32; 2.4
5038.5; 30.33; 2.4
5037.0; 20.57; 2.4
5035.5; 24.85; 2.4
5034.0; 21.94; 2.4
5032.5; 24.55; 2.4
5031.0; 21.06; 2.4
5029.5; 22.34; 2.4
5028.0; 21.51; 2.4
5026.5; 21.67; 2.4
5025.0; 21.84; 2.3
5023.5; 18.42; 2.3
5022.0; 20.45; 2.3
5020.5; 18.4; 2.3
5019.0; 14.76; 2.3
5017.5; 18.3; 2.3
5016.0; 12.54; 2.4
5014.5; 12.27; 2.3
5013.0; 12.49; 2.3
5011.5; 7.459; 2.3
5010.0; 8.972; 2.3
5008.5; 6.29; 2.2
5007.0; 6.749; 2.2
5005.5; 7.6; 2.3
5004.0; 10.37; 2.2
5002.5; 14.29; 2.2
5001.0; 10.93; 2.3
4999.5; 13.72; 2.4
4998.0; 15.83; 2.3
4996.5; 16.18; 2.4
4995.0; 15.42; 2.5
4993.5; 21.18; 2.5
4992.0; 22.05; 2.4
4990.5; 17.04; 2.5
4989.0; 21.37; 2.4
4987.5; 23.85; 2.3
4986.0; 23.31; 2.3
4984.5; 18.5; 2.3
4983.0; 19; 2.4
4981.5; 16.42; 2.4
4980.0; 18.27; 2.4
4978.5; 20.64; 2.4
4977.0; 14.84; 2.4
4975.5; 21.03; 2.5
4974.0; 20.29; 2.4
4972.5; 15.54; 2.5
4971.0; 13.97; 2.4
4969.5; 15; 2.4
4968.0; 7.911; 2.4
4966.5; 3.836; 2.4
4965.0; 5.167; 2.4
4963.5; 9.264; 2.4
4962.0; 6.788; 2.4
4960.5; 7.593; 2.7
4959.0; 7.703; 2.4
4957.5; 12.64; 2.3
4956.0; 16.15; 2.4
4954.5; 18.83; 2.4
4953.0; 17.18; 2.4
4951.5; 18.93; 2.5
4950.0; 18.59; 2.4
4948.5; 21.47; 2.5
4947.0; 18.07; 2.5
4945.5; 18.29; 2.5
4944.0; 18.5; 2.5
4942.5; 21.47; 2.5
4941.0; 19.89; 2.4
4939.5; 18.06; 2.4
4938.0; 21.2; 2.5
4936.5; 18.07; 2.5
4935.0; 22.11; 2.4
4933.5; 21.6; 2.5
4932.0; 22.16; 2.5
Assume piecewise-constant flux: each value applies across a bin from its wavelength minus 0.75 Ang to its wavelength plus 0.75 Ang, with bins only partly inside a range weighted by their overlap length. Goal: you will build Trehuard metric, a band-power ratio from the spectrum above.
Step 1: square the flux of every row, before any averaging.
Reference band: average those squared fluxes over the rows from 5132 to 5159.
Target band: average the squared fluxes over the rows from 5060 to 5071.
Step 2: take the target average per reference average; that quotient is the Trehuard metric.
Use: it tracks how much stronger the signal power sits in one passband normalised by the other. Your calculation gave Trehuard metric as 1.2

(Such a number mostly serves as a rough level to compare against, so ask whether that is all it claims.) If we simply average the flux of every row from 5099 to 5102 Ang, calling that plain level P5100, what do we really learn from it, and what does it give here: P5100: 24.1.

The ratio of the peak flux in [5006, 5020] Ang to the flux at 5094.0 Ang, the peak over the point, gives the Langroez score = 0.81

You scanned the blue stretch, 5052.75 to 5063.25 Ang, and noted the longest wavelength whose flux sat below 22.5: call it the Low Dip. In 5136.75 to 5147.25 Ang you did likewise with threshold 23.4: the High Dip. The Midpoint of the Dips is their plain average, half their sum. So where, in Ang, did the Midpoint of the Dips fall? 5104.5 Ang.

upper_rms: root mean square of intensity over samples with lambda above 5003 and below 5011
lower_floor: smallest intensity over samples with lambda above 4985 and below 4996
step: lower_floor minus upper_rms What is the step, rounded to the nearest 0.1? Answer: 7.3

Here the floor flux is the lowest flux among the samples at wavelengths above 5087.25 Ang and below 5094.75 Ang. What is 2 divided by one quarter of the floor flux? 0.41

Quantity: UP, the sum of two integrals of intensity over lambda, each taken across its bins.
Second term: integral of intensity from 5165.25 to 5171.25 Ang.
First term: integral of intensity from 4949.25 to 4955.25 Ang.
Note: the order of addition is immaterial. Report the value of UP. 235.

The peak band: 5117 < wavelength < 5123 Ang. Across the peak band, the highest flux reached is 23.76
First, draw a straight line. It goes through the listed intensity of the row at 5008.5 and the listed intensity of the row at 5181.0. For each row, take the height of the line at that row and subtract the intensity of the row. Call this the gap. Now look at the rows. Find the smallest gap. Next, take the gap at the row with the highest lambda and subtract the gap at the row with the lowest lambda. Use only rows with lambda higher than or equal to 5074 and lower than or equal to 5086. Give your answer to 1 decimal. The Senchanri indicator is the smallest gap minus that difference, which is -15.5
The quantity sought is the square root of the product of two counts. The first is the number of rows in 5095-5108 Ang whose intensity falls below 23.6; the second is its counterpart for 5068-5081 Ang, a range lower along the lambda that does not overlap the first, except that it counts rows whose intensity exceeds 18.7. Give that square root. 4.2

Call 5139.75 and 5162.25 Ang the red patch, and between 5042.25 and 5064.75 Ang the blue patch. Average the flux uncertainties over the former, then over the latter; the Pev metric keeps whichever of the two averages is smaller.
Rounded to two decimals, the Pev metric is 2.35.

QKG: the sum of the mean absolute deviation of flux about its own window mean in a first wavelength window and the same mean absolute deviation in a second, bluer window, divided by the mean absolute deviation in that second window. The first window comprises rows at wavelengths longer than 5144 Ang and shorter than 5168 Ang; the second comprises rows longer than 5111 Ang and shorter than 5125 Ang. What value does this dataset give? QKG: 2.48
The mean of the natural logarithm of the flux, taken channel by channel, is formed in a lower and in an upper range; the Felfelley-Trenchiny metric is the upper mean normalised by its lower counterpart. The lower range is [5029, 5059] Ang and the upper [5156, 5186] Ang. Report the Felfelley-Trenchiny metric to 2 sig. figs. 0.95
